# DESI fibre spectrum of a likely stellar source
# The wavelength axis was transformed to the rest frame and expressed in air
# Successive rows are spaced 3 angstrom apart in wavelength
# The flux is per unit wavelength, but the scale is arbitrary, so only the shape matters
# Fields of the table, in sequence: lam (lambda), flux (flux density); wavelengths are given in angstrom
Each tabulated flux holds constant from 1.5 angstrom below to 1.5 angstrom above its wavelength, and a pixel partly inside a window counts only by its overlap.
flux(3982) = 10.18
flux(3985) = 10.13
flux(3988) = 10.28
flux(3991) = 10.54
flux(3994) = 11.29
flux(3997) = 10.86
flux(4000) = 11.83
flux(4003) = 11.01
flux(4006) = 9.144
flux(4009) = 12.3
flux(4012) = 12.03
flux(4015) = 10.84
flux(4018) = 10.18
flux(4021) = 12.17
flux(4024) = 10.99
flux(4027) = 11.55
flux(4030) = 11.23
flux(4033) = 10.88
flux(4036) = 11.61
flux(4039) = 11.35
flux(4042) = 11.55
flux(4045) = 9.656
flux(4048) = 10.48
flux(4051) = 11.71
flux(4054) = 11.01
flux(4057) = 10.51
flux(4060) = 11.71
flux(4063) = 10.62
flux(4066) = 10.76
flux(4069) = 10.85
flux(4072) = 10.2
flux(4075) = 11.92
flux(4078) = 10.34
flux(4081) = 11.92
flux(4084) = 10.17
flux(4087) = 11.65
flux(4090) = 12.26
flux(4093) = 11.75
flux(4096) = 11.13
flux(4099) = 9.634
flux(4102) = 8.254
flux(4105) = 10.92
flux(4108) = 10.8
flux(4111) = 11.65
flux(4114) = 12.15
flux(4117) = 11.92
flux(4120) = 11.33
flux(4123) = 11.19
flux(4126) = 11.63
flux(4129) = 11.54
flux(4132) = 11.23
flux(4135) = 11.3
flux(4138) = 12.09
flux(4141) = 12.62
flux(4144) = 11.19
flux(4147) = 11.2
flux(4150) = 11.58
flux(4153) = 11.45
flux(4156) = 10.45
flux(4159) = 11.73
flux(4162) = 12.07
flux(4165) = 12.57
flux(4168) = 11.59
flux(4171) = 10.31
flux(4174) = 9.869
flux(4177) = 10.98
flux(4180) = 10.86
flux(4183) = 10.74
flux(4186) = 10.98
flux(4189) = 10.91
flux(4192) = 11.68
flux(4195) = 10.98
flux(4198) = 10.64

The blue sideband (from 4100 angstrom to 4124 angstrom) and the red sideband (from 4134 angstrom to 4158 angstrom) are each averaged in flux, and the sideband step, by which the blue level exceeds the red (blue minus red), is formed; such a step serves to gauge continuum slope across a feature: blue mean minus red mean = -0.5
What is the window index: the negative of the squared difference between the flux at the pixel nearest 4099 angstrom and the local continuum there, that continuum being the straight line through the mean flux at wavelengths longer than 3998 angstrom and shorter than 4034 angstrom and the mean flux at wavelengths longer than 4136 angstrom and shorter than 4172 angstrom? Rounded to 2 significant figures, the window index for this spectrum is -3.2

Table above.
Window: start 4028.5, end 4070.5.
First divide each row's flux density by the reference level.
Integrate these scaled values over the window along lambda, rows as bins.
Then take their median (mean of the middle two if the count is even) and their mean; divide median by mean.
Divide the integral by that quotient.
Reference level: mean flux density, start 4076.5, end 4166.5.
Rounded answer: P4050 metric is 41.0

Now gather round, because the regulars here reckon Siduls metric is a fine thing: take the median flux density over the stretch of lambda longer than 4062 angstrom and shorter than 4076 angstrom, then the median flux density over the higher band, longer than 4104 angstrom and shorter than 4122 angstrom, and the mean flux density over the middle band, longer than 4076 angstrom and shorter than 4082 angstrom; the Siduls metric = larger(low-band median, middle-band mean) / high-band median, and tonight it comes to 0.97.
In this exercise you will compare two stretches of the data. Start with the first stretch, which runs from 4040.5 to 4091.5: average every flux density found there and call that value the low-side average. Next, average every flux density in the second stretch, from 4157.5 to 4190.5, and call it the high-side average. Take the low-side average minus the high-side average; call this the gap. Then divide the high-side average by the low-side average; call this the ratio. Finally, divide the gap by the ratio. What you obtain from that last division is -0.13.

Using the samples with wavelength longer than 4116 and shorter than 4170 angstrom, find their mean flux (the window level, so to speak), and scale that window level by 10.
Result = 116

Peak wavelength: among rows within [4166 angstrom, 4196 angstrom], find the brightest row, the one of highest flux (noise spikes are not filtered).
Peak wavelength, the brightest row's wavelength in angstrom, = 4192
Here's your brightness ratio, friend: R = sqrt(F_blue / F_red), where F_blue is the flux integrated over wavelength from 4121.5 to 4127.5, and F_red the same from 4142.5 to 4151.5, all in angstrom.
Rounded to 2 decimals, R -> 0.82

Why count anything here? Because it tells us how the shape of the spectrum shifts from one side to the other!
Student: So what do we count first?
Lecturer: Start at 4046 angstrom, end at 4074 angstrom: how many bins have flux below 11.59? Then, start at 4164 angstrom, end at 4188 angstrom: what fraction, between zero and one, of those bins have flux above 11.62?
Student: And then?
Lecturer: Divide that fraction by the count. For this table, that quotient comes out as 0.018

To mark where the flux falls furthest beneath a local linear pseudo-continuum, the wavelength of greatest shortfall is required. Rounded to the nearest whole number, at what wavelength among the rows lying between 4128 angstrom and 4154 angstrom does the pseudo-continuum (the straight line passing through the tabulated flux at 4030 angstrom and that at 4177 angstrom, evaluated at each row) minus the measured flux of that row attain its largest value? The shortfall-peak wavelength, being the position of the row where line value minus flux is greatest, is 4144 angstrom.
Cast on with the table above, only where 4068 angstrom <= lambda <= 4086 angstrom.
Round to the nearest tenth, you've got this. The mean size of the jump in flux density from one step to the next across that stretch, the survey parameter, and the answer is 1.5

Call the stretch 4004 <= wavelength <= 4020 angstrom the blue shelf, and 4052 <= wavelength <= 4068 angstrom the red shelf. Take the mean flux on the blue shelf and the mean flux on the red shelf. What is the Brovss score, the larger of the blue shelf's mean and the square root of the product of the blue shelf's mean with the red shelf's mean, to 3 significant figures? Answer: 10.9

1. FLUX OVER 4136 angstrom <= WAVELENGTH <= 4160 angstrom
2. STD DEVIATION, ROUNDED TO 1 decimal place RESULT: 0.6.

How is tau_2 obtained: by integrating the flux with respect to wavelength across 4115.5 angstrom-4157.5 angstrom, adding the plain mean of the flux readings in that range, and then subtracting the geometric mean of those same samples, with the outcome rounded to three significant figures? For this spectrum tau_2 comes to 482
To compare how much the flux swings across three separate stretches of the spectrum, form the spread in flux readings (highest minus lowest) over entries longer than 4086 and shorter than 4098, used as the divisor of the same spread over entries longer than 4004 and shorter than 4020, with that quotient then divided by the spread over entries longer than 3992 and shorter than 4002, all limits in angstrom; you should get 2.9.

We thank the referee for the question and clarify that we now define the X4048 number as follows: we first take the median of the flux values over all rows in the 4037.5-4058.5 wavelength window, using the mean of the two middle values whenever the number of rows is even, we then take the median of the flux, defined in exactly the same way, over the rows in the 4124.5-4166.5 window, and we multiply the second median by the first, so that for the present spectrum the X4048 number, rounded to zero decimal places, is 127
